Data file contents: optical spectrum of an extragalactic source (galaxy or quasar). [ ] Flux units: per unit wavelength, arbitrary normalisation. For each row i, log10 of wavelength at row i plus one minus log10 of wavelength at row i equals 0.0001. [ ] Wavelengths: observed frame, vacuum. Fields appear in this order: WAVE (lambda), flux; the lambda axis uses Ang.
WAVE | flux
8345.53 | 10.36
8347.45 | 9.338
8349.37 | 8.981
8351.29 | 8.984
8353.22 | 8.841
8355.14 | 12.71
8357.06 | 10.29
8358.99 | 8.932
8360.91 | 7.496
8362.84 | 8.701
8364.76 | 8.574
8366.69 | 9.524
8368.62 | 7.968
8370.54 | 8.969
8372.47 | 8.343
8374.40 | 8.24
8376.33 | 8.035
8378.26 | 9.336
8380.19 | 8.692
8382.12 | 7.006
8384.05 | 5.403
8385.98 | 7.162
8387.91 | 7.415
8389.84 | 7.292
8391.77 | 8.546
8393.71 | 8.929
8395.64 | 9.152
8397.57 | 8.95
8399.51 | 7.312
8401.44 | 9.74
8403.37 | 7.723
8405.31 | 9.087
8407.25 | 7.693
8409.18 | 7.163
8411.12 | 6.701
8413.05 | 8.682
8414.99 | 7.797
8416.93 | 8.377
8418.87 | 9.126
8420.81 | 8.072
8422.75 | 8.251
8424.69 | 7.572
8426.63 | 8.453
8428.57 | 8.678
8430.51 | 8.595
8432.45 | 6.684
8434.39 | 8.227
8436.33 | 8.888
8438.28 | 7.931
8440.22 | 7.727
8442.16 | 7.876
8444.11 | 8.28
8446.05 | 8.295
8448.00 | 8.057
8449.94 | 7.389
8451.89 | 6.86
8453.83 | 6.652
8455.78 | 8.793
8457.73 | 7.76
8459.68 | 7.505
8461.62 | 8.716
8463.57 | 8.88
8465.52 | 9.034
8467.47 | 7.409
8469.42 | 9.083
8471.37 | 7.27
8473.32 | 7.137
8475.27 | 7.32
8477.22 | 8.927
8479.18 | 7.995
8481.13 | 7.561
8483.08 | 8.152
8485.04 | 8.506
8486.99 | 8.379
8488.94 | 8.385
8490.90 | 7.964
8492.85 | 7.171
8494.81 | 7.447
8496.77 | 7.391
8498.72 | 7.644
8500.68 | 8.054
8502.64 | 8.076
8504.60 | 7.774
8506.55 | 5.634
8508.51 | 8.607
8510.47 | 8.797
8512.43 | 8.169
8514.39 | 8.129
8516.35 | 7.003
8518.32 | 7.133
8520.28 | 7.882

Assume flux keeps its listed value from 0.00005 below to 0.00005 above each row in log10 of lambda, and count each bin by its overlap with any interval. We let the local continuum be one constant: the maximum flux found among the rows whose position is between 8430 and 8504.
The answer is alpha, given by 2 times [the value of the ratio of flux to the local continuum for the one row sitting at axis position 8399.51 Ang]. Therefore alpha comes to 1.61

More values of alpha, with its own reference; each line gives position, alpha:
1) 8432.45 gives 1.47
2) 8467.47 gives 1.63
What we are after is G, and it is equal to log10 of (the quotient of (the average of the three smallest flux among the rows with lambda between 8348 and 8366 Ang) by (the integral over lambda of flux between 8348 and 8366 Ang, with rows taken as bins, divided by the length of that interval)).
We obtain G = -0.05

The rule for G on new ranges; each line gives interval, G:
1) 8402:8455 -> -0.08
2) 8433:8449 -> -0.02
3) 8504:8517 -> -0.06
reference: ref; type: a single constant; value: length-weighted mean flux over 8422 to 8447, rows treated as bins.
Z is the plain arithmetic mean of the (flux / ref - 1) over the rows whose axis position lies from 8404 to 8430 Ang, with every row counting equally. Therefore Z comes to 0.002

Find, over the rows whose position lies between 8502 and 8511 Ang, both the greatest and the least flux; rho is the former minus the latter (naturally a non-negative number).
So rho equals 3.2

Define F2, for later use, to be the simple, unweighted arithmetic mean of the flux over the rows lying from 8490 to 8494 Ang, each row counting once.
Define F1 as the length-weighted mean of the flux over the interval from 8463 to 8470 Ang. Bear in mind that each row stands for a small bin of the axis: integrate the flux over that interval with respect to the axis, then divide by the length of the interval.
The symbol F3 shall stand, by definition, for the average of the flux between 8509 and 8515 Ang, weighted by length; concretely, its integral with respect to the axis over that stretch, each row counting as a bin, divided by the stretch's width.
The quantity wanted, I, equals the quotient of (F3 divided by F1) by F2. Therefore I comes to 0.13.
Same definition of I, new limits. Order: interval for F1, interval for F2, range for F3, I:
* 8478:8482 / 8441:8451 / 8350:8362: 0.15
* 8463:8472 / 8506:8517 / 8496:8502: 0.12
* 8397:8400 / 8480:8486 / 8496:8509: 0.12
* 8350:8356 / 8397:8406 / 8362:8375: 0.10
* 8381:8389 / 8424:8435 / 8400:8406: 0.16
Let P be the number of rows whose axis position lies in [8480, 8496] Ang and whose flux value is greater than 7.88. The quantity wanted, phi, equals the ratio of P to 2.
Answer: 2.5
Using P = 5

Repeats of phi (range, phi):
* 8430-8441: 2.0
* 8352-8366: 3.0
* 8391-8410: 3.0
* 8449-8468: 2.0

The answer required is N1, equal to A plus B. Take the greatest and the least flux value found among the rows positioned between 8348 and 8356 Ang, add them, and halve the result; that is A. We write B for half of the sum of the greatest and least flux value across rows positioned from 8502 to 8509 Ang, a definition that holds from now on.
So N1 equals 17.9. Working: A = 10.8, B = 7.1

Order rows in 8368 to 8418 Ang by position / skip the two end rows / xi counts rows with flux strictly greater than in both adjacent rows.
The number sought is 7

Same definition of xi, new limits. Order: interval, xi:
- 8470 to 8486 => 1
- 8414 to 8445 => 4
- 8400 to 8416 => 2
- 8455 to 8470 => 1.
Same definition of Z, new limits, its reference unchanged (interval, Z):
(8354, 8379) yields 0.111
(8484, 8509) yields -0.042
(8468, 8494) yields -0.015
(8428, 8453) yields -0.019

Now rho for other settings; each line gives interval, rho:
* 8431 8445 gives 2.2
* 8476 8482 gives 1.4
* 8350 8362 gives 5.2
